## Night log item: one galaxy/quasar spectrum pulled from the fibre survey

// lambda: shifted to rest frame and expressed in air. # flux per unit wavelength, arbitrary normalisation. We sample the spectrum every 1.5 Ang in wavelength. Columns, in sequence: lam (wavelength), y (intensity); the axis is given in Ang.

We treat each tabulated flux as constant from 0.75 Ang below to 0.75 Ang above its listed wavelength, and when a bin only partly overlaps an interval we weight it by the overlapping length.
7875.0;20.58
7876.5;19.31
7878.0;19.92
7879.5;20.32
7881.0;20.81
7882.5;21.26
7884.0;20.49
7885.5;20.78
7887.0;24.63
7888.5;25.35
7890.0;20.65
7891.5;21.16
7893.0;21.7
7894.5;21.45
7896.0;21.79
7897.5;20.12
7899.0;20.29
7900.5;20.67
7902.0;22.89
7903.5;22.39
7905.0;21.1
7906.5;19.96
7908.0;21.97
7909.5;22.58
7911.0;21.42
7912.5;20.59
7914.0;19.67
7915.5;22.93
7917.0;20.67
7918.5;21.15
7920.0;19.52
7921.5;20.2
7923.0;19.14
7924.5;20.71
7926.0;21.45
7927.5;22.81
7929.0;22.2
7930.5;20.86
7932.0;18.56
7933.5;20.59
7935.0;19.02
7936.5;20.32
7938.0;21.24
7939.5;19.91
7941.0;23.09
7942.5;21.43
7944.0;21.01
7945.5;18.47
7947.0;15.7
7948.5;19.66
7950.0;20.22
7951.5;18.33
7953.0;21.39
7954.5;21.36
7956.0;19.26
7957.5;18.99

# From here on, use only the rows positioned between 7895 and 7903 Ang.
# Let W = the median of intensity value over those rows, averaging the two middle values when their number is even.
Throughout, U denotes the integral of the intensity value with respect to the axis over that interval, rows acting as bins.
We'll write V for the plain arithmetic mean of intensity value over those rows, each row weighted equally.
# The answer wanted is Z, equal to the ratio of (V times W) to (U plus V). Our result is 2.3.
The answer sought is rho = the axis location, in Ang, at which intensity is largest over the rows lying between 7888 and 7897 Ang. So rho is 7888.5 Ang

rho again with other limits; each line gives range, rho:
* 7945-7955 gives 7953.0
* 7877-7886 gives 7882.5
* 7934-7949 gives 7941.0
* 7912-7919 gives 7915.5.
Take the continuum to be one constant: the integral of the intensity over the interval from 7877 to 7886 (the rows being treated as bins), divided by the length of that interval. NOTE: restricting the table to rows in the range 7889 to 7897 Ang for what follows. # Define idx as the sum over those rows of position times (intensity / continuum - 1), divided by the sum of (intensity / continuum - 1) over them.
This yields 7894.0 Ang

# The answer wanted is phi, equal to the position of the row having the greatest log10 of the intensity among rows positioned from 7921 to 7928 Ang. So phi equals 7927.5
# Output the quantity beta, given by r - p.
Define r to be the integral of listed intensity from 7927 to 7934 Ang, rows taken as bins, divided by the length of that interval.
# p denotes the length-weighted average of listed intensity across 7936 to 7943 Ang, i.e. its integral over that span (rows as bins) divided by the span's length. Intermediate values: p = 21.2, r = 21.0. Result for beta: -0.3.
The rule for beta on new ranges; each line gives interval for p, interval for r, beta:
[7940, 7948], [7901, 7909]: 1.7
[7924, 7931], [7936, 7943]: -0.4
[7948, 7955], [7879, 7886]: 0.6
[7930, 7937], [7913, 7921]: 0.9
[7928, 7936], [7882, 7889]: 2.1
